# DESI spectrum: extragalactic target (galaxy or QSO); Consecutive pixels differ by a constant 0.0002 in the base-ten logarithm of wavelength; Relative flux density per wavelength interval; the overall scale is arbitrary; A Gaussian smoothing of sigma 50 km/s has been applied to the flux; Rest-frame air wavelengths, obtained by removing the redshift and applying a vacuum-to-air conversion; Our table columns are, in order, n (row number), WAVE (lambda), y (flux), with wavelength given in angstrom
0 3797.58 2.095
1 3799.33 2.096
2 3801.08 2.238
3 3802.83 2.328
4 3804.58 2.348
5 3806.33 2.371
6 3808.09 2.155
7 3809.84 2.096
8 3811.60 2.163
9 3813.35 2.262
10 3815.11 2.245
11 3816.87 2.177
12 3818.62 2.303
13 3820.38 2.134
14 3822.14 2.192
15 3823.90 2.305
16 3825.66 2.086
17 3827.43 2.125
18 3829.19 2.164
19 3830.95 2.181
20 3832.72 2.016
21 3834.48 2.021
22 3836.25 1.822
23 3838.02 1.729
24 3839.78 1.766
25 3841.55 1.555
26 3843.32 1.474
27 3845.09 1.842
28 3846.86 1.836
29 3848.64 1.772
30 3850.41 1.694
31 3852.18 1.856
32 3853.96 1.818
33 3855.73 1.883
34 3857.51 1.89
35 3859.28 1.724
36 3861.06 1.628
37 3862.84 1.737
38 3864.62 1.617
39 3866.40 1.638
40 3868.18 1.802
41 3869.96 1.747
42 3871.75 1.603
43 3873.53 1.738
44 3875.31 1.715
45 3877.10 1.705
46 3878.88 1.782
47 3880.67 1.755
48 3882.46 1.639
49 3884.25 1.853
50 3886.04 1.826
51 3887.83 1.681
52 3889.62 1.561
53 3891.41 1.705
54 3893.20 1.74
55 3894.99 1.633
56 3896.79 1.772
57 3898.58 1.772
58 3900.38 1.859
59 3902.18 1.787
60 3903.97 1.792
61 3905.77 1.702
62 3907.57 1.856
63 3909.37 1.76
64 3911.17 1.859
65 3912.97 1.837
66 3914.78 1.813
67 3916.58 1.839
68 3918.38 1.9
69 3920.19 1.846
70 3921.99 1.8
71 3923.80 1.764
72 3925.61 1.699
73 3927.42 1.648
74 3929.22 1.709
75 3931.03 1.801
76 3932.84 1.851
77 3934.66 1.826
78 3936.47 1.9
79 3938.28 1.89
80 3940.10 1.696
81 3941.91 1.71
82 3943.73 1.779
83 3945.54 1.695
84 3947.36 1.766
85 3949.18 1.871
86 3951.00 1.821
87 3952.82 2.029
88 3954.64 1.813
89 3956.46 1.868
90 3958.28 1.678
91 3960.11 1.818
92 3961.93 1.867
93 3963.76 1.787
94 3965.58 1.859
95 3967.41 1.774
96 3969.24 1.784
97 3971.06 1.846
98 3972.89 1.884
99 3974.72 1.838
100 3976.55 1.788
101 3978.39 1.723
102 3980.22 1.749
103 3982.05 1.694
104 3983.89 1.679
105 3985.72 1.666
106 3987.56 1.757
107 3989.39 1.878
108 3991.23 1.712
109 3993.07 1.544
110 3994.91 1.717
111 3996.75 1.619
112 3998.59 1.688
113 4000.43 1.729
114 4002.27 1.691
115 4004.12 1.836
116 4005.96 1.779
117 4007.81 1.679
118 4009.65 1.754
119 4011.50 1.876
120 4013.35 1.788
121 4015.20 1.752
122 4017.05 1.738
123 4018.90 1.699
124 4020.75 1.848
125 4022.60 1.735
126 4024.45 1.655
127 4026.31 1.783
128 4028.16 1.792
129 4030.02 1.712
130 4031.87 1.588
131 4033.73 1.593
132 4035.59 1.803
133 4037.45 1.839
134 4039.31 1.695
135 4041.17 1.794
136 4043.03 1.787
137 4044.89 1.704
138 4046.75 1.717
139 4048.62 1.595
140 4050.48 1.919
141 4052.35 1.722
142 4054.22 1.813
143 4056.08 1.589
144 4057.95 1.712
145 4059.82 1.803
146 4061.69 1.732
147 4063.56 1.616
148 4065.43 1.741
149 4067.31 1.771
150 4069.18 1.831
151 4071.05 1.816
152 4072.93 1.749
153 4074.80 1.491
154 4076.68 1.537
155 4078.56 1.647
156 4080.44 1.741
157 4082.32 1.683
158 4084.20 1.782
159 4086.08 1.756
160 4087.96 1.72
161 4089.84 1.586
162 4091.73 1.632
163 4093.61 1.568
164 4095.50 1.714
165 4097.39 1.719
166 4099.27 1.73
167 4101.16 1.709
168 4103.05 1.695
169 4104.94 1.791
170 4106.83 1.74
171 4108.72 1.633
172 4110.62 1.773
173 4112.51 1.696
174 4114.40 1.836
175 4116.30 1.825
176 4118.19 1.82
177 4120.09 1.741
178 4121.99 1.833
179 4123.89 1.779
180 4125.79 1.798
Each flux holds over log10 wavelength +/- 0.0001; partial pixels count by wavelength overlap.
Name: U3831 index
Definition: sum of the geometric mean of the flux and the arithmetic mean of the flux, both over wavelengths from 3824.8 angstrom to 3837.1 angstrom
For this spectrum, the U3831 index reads 4.12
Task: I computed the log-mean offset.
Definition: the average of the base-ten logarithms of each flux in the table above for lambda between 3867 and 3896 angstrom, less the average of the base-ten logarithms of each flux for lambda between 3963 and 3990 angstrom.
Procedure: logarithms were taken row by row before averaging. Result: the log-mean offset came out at -0.016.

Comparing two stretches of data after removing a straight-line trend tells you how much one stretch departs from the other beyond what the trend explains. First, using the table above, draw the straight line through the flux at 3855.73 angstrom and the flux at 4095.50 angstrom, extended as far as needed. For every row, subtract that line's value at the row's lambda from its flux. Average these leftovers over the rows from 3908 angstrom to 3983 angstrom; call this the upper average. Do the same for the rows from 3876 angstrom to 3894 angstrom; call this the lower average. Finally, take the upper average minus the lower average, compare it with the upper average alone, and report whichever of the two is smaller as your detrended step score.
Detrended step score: -0.018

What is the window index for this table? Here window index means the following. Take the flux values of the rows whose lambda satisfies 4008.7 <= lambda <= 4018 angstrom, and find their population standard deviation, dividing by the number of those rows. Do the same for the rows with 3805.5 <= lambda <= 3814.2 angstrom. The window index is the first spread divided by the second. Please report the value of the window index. 0.52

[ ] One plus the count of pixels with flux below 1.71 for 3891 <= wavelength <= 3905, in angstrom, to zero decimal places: 3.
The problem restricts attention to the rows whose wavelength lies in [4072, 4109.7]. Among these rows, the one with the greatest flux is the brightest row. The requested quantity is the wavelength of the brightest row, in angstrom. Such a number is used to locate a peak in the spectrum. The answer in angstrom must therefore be 4104.94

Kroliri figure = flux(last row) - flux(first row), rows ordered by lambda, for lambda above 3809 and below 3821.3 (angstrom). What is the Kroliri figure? 0.04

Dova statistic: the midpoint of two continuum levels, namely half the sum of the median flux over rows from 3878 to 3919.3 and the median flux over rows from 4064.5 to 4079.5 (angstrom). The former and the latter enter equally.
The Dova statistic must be 1.76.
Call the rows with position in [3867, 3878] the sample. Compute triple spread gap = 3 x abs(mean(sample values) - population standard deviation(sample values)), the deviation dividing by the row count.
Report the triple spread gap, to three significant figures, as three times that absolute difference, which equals 4.97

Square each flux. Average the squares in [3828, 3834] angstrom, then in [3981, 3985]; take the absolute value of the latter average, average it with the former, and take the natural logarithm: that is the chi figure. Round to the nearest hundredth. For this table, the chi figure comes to 1.30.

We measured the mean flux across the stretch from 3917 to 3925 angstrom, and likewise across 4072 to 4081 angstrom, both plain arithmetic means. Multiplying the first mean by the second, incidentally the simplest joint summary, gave 3.0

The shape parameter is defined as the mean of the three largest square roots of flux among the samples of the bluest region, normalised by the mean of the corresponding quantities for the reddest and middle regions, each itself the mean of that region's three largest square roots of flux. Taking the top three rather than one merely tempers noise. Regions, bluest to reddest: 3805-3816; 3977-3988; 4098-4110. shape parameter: 1.15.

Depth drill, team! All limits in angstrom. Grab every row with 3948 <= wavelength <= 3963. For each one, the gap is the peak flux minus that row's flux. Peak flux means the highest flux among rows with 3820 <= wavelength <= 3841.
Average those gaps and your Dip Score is 0.46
